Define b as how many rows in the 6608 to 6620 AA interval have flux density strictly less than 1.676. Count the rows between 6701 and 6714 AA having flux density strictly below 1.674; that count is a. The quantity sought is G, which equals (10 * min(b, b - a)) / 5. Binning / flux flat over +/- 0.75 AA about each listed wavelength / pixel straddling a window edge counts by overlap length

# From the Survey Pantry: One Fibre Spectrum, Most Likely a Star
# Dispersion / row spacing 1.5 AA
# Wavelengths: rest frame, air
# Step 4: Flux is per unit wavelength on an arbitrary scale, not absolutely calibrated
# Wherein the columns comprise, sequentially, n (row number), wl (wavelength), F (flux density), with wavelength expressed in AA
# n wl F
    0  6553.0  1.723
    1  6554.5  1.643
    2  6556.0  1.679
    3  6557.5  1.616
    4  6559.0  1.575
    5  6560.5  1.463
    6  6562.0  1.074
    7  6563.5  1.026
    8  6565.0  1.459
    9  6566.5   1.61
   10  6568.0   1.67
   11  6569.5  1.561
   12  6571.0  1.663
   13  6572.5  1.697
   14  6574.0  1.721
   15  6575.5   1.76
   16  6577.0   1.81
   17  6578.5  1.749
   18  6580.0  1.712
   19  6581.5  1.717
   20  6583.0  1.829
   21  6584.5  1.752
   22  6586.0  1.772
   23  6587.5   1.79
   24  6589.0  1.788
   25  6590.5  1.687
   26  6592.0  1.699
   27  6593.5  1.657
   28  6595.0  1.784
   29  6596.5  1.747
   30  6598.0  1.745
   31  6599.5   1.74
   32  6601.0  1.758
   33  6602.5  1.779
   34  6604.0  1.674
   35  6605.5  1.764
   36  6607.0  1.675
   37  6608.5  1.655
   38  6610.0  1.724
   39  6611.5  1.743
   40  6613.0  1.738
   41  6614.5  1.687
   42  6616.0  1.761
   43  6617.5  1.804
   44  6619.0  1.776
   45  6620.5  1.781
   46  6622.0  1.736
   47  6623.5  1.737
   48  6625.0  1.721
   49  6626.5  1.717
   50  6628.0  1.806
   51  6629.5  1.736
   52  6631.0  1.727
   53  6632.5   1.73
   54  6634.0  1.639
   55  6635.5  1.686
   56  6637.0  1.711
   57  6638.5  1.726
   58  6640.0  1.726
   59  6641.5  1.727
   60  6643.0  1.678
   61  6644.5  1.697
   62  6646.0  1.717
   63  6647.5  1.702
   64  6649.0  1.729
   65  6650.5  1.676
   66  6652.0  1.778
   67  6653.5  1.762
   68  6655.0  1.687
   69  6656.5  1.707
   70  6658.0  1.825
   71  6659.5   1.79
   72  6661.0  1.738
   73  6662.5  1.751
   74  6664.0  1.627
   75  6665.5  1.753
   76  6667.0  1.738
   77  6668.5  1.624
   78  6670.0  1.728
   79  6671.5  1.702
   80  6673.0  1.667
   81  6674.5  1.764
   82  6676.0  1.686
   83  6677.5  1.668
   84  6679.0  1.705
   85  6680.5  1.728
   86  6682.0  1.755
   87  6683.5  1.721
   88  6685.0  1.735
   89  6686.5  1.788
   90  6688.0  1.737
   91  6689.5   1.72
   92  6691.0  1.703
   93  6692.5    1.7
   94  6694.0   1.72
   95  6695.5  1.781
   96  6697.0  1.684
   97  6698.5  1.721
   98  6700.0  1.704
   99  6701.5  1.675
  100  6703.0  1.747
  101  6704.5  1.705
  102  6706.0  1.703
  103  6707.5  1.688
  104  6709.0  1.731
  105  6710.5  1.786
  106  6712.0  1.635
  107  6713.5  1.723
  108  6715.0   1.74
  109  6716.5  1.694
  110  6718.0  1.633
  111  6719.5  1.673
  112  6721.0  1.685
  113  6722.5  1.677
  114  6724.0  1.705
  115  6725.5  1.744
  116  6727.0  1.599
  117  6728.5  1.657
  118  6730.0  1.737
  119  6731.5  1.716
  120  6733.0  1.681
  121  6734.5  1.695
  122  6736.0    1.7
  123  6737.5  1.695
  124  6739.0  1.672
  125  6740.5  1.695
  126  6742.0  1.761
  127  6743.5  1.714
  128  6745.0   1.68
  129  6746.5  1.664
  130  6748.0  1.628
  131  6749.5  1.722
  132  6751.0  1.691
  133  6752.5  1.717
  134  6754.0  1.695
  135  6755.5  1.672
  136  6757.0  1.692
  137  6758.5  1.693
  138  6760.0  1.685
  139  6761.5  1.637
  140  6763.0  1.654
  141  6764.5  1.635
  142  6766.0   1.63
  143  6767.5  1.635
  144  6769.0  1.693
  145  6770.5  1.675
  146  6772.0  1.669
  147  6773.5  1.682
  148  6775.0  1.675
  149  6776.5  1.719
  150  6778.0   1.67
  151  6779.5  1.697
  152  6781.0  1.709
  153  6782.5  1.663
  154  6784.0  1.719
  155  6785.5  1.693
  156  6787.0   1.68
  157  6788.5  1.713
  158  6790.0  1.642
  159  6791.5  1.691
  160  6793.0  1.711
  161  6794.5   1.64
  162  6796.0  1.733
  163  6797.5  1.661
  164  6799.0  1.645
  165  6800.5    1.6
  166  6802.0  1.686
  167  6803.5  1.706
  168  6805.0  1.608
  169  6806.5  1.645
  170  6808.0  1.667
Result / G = 0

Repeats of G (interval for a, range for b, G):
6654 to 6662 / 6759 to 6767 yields 8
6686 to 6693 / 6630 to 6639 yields 2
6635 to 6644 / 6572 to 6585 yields 0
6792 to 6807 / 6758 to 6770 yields -2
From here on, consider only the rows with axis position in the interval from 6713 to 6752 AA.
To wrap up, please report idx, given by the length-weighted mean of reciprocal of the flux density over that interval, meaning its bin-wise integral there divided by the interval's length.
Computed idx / 0.591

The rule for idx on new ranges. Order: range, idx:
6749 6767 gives 0.597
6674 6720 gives 0.584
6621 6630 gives 0.574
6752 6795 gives 0.596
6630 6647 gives 0.586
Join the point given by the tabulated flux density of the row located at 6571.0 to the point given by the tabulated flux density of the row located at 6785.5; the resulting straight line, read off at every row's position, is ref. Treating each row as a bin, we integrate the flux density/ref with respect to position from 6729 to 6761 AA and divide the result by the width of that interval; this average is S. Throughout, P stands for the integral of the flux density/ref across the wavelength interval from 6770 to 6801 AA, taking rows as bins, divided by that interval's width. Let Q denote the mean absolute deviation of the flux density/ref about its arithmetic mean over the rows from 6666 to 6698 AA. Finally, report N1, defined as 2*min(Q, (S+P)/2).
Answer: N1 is 0.035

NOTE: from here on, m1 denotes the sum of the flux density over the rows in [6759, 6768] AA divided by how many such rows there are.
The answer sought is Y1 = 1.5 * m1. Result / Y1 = 2.47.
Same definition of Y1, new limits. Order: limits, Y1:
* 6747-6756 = 2.53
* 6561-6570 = 2.10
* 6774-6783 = 2.53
